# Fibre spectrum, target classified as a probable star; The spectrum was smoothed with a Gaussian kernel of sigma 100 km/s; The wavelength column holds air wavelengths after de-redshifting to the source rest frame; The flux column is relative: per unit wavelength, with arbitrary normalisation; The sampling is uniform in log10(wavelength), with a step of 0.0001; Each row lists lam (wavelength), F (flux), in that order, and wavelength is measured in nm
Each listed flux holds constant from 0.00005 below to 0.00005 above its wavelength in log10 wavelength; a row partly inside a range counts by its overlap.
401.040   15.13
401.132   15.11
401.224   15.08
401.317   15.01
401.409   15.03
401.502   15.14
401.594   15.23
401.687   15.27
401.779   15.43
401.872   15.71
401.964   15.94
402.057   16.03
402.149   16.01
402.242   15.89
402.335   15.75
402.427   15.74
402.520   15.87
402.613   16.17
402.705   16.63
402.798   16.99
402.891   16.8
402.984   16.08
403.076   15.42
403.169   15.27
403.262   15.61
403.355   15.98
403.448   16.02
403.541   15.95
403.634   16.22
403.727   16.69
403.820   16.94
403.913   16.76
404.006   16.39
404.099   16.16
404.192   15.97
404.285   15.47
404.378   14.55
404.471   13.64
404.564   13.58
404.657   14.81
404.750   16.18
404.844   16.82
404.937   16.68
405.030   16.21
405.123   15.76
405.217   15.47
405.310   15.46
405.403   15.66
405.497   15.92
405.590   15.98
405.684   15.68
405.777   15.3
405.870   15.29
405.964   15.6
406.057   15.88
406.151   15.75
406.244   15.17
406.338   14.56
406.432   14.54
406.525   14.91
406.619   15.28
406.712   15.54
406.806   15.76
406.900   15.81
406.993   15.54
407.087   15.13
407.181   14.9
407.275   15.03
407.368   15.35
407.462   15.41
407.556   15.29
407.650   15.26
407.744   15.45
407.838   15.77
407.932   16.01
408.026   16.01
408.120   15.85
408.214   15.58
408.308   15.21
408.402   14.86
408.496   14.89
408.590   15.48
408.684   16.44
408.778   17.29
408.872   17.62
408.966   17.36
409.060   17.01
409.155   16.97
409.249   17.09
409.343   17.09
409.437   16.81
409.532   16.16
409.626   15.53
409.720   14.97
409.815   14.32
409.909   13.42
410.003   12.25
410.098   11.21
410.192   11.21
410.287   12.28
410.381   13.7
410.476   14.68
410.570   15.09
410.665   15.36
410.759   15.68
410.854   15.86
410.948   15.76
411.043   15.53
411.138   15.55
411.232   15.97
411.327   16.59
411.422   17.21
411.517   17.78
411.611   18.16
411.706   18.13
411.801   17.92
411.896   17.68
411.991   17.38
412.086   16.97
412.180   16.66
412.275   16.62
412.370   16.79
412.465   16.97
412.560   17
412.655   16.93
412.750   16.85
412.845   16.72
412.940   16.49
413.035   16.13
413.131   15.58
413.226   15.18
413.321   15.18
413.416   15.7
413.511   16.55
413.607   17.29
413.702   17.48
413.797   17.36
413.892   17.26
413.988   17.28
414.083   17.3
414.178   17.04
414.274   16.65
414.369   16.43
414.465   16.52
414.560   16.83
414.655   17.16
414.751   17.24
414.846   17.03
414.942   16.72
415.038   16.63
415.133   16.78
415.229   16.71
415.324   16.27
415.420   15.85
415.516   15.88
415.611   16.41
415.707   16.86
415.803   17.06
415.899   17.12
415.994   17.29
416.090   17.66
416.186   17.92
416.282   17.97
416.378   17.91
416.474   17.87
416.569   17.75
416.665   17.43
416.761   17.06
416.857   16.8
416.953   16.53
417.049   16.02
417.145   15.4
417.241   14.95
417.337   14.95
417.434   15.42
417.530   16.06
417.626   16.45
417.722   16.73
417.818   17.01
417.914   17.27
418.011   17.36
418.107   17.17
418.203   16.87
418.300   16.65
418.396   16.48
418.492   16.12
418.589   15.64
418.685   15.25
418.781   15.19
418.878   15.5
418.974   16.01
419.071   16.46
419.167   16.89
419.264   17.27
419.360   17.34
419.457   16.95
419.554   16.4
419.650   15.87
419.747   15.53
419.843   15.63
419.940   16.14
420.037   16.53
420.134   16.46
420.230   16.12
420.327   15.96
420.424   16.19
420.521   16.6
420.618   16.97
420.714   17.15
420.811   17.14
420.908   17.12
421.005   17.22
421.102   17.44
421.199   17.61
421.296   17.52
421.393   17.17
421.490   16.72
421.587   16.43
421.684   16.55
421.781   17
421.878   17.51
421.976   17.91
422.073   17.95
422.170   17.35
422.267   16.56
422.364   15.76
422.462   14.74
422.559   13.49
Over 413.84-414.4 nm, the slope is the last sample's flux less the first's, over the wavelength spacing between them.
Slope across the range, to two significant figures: -1.7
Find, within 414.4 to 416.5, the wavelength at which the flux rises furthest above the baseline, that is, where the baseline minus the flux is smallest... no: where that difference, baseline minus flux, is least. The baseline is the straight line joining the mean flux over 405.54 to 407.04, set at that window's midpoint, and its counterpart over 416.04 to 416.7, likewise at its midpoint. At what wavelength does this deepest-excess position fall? 416.282 nm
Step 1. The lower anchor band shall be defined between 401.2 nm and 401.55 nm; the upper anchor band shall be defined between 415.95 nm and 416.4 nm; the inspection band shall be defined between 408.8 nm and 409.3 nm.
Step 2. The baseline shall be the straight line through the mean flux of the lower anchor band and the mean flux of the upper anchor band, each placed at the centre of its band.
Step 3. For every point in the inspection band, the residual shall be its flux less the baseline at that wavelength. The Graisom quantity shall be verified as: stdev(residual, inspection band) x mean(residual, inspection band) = 0.2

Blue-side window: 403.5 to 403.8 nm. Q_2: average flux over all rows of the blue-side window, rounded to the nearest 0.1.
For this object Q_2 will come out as 16.3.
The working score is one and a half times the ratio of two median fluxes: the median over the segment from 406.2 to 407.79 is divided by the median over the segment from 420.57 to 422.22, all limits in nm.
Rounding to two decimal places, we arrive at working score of 1.33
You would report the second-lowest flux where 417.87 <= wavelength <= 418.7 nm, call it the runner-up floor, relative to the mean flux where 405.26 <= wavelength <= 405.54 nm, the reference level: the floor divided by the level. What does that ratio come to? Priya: 1.00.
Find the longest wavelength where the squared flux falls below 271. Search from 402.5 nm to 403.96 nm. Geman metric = 403.634 nm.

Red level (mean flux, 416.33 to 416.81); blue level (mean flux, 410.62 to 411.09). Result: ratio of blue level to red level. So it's 0.888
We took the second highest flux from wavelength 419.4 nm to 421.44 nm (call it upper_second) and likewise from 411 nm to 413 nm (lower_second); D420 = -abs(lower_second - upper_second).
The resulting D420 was -0.61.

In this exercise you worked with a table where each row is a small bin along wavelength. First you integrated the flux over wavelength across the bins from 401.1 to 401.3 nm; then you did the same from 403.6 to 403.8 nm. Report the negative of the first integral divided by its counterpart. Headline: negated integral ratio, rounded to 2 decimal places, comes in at -0.91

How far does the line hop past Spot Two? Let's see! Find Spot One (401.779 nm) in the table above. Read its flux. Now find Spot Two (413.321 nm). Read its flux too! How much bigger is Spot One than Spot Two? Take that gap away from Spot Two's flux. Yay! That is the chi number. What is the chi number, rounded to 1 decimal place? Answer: 14.9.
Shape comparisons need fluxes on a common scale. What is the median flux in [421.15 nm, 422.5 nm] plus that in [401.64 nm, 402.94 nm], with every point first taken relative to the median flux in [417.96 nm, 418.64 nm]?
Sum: 1.98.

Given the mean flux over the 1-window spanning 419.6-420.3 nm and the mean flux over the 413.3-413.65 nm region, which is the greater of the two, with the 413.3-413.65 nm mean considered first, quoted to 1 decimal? 16.2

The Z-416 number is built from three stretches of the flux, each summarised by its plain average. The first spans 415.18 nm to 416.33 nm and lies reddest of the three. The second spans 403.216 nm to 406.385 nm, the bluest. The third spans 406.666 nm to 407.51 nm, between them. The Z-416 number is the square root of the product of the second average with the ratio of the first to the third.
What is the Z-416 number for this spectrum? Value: 4.16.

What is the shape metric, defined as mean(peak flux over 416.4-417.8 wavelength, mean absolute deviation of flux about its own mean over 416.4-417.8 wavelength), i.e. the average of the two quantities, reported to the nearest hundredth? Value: 9.33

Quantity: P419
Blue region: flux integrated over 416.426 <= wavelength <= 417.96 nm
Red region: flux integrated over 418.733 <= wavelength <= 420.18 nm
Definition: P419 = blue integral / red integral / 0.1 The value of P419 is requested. 11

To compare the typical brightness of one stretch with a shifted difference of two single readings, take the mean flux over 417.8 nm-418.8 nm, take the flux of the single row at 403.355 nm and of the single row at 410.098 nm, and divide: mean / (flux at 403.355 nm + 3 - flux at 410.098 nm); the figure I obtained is 2.1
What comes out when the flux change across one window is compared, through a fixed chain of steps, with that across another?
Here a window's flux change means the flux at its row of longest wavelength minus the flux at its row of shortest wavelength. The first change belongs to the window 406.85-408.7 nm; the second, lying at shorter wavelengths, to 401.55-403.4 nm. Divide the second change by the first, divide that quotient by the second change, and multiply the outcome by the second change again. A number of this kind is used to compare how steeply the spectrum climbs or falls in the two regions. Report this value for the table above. 1.2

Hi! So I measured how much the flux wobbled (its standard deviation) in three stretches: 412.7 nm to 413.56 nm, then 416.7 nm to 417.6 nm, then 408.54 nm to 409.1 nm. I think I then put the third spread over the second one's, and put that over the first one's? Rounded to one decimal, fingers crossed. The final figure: 1.6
